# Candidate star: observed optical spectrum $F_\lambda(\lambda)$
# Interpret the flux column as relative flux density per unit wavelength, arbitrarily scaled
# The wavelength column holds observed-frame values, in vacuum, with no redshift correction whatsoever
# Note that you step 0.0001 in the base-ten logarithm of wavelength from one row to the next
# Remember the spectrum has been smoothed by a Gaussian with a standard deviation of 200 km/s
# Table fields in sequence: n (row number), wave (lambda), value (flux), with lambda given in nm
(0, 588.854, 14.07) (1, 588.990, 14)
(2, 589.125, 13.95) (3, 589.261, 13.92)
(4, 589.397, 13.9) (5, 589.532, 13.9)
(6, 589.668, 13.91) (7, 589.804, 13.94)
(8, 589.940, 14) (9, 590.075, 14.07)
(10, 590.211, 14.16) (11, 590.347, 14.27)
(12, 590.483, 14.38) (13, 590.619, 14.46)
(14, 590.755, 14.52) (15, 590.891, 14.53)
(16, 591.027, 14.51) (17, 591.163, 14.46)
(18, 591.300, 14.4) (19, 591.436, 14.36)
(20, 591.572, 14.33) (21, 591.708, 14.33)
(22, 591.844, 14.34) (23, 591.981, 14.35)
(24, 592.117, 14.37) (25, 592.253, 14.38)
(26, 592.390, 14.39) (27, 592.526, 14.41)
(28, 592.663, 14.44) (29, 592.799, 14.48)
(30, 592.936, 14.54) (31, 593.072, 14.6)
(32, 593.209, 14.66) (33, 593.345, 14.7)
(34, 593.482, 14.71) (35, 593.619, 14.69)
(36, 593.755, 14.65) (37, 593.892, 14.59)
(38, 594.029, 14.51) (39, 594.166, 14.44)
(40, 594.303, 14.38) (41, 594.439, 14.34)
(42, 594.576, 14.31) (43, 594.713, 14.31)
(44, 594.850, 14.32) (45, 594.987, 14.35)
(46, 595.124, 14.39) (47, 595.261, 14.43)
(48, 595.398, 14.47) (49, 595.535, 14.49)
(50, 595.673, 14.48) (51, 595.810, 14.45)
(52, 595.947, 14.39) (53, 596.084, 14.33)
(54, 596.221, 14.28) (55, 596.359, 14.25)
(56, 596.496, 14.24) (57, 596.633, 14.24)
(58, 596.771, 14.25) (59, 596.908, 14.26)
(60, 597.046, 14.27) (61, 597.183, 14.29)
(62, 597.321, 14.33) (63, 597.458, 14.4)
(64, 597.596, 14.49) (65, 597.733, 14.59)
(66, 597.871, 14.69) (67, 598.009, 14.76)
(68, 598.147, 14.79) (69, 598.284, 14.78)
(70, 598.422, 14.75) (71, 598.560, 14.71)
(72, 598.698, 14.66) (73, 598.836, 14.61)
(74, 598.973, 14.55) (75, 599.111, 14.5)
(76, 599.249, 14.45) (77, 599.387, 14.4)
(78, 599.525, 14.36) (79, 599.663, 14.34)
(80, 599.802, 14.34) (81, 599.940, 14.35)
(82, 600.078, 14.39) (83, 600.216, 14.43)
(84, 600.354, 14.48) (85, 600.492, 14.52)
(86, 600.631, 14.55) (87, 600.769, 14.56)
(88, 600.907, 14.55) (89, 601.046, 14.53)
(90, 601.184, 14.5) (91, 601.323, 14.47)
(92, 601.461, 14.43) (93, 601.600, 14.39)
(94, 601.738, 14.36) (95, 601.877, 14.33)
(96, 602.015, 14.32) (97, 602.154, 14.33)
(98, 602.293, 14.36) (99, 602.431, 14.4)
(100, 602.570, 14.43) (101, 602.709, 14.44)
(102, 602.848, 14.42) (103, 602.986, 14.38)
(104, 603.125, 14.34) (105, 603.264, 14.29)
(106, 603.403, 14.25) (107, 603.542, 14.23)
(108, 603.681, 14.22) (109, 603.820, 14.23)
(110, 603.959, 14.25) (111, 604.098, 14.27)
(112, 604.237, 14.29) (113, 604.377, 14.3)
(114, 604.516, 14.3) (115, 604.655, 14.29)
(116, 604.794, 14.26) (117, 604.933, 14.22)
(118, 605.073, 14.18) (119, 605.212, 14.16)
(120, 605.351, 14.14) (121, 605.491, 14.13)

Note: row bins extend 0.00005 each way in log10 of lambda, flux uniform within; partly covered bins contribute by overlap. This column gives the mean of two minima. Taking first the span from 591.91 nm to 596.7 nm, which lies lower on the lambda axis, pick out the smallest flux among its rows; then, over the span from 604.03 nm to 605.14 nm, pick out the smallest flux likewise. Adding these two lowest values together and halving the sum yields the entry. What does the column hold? 14.2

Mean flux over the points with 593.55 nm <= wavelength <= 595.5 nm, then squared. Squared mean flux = 209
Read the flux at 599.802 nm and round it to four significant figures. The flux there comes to 14.34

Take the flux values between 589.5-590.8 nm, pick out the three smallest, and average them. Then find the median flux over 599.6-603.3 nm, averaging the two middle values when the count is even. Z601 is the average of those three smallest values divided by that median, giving 0.97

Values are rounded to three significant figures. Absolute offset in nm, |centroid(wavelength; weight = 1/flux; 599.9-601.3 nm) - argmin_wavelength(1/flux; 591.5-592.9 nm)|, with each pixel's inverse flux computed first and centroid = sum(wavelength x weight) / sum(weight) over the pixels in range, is 7.76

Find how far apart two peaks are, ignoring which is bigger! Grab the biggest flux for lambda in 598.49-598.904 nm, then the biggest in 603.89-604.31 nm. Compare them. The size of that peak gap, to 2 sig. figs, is 0.42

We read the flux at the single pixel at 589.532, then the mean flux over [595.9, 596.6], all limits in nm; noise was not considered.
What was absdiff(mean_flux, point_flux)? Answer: 0.40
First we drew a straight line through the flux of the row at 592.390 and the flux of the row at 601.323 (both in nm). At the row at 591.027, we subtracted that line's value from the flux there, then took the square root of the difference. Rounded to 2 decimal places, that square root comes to 0.36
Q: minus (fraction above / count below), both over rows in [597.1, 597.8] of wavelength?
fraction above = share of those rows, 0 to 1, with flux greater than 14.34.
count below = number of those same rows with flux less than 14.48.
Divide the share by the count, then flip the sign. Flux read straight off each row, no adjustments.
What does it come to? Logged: -0.20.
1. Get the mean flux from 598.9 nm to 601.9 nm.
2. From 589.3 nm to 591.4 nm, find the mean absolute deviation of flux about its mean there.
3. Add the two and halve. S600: 7.34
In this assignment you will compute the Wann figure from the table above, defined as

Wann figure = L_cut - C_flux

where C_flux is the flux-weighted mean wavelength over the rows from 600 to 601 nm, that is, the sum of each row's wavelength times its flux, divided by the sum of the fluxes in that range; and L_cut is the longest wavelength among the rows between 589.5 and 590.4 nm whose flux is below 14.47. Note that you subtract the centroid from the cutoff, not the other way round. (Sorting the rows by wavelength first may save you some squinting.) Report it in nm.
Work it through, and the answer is -10.15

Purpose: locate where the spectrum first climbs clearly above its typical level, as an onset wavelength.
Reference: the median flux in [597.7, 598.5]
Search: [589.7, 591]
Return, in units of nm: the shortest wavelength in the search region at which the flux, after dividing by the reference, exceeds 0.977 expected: 590.619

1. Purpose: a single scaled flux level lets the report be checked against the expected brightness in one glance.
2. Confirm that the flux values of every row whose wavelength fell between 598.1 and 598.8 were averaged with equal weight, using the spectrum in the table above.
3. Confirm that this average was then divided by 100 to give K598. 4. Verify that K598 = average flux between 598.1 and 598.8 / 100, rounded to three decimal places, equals 0.147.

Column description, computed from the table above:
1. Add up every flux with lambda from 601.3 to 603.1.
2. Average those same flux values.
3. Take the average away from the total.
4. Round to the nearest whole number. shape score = 173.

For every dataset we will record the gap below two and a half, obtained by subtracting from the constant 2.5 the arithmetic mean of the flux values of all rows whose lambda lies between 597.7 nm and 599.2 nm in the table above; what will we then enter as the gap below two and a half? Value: -12.2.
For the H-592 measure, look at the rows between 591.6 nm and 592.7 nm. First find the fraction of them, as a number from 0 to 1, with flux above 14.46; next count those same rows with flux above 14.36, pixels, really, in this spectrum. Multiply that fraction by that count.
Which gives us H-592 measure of 0.00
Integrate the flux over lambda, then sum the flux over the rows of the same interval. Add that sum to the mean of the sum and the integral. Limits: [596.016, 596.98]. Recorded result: 157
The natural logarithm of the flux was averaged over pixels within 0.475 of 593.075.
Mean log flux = 2.68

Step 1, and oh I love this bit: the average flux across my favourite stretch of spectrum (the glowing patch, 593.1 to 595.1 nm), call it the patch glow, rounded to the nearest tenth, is 14.5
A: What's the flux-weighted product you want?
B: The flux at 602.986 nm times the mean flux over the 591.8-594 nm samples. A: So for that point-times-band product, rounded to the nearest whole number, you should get 209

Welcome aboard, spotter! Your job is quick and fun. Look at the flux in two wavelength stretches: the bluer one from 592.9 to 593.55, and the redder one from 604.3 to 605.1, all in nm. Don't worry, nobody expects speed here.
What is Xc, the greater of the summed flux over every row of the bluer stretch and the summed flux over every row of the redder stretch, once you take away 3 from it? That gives 83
